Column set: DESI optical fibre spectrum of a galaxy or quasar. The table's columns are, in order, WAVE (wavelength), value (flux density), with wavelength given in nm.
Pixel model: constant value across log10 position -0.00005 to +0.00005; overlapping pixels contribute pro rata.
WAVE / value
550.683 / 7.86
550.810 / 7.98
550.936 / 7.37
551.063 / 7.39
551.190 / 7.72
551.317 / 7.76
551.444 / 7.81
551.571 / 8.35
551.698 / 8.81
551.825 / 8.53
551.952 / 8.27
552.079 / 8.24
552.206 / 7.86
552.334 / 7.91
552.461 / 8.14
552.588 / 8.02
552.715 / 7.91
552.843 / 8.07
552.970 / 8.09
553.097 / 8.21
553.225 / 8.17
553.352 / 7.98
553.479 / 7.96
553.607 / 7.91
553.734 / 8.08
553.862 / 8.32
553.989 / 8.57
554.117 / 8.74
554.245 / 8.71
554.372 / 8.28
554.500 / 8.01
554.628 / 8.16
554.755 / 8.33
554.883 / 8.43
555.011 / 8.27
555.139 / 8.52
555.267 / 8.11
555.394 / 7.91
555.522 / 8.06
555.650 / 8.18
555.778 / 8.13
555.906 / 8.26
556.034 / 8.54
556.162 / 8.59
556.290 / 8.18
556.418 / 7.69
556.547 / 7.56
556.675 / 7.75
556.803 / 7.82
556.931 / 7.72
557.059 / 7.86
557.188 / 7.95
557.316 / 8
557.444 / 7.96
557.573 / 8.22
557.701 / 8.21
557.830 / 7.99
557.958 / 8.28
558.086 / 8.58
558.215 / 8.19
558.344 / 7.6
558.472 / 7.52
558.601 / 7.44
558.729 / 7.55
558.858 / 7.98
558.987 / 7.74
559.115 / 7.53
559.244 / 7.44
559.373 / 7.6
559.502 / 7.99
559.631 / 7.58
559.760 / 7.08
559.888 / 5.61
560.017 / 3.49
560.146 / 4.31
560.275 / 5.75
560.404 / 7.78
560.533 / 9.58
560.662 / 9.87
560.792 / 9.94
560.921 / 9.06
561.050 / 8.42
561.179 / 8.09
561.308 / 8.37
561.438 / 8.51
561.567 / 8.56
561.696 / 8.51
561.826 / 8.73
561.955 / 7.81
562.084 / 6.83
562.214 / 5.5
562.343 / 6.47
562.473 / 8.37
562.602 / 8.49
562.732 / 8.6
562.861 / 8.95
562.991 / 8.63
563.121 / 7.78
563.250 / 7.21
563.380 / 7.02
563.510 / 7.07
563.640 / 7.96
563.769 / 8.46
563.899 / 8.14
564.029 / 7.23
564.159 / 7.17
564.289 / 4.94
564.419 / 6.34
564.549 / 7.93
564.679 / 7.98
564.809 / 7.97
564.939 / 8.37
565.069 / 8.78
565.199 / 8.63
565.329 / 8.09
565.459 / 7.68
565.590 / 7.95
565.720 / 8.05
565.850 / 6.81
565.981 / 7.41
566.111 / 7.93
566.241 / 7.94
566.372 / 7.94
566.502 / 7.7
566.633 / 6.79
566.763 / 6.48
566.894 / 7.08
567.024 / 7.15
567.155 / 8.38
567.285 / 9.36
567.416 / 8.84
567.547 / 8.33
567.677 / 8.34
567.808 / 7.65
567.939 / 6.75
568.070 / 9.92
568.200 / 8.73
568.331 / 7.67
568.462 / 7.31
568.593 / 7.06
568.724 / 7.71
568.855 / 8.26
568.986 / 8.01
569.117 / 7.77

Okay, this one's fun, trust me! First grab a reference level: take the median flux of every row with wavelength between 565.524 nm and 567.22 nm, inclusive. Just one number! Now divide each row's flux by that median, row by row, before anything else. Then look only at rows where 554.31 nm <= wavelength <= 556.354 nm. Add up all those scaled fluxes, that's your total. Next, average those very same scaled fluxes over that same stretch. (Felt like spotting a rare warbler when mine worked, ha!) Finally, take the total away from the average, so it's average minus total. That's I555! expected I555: -16.1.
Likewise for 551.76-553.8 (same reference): -15.7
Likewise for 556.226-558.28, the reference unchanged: -15.6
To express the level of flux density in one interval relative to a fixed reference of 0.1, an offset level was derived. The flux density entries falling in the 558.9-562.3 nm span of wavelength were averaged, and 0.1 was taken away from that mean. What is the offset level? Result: 7.50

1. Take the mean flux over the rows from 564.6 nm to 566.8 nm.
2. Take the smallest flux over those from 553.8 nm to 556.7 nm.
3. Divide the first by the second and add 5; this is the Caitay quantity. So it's 6.03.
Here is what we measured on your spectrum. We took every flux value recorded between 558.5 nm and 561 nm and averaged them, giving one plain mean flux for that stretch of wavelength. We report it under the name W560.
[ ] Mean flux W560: 7.44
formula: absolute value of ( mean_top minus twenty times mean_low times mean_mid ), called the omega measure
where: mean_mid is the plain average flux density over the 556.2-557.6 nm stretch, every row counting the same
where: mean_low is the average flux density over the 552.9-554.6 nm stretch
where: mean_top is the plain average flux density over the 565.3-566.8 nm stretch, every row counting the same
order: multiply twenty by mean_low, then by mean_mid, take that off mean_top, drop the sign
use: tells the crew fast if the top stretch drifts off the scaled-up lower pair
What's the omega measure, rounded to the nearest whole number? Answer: 1290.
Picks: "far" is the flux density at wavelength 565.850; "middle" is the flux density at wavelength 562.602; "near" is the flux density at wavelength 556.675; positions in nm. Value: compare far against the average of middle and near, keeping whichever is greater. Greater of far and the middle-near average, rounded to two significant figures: 8.1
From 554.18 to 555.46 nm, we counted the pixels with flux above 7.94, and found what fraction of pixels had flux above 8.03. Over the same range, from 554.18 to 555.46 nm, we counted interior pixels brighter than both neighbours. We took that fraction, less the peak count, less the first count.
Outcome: -10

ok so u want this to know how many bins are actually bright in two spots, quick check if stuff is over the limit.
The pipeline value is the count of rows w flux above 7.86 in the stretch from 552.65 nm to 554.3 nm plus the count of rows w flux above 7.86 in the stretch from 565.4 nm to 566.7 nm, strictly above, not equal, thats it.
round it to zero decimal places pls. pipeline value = 18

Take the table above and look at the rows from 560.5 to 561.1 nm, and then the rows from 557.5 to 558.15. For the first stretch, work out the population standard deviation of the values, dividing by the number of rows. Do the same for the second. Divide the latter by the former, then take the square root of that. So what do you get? 0.6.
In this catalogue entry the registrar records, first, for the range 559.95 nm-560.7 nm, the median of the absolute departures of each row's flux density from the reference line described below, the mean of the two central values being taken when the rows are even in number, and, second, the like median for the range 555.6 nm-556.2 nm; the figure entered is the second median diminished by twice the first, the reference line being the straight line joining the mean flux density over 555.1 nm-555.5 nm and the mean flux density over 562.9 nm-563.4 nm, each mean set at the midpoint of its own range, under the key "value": -4.0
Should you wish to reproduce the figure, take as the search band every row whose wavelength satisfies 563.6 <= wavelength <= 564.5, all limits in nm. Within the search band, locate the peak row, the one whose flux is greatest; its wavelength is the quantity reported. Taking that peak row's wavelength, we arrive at 563.769 nm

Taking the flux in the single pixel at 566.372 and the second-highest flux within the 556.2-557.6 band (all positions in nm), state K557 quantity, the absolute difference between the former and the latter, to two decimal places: 0.24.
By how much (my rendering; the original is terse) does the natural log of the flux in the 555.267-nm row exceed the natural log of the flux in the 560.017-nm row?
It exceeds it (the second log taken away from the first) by 0.84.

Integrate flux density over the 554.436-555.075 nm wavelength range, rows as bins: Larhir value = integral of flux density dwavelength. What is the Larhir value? 5.26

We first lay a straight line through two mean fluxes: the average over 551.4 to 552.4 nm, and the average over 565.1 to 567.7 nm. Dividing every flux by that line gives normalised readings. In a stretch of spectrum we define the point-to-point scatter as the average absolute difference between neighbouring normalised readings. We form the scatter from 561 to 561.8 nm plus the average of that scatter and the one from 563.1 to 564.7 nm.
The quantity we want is 0.078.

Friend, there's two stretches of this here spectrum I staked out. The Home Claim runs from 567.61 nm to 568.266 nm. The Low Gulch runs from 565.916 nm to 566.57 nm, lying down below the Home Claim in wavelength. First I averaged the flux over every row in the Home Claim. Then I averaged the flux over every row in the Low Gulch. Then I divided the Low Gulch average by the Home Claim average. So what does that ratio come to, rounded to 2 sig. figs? 0.94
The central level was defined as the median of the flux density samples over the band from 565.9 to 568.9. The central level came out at 7.71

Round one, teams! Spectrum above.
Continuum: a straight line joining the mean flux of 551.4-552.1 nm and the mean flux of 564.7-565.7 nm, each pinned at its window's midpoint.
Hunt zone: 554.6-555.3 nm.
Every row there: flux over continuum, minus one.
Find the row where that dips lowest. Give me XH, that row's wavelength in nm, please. 555.267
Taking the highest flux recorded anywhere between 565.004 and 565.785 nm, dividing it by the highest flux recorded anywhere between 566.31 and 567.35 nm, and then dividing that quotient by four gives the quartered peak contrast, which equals 0.235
